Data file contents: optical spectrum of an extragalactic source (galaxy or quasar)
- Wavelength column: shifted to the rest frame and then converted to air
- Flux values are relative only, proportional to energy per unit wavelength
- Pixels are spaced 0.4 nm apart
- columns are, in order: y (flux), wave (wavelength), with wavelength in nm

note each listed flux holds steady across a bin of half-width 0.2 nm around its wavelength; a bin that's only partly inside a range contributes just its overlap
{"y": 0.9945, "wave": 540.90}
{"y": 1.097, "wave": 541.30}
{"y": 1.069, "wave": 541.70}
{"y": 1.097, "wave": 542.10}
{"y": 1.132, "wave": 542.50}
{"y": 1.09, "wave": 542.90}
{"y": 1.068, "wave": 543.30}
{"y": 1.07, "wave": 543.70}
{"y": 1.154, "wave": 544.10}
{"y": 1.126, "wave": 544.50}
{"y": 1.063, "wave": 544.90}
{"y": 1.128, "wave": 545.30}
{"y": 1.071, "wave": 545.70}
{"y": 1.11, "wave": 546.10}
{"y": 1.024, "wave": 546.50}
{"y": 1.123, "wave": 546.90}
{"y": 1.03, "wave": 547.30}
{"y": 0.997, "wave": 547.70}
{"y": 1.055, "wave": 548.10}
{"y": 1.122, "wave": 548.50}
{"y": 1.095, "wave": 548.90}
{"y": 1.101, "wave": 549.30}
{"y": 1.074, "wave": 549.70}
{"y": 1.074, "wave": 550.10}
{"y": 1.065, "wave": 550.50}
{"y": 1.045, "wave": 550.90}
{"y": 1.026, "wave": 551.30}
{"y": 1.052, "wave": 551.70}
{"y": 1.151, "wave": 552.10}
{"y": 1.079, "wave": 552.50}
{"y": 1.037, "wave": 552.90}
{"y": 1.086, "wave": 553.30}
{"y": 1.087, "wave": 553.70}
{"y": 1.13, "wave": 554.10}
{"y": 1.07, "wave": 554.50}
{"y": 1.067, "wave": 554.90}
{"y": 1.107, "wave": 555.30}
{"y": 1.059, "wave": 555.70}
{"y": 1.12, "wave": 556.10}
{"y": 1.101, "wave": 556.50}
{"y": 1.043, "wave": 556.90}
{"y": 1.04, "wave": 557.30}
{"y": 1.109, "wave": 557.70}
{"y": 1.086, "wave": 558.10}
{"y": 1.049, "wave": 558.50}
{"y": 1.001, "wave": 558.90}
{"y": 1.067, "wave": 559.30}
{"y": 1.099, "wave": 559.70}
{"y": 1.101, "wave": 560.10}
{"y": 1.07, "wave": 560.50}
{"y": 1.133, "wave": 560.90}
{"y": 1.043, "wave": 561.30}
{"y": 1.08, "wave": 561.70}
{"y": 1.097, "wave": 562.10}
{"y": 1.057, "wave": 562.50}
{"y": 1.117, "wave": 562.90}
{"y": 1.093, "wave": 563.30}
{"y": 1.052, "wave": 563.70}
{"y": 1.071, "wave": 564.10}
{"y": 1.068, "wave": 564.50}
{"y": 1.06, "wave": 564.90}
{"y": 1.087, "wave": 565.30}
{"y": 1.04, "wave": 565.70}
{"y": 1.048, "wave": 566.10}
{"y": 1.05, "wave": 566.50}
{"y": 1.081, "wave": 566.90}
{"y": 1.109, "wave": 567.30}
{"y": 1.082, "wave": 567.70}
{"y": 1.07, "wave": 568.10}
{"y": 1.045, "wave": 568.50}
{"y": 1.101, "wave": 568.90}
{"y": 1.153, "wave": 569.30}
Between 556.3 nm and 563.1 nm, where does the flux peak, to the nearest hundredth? 560.90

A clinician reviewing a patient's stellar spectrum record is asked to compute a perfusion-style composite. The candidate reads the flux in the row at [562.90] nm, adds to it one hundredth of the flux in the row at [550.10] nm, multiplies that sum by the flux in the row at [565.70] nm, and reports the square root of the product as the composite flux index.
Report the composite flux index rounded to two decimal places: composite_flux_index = 1.08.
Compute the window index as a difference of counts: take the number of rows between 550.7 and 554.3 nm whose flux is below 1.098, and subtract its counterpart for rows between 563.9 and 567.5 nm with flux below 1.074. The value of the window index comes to 1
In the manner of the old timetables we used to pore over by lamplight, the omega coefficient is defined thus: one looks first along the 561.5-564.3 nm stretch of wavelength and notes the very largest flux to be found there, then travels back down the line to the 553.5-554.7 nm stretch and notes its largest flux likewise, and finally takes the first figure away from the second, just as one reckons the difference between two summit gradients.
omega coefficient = 0.013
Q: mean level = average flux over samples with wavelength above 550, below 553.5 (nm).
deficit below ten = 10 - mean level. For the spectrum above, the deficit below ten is 8.93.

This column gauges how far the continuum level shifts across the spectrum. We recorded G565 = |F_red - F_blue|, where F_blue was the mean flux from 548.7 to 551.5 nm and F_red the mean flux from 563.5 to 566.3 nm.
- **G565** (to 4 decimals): 0.0077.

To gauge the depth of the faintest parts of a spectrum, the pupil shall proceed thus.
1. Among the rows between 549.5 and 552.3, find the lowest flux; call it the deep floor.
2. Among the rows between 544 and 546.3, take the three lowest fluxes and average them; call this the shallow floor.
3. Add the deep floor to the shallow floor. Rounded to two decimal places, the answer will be 2.11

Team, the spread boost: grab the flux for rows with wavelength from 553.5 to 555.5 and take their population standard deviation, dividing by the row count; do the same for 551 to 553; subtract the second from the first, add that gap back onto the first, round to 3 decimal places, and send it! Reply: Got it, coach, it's 0.003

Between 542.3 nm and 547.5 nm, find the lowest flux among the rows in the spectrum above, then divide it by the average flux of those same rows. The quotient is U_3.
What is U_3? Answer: 0.938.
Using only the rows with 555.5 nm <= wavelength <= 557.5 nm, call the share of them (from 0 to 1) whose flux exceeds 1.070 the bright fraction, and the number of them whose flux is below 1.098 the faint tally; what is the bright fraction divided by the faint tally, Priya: 0.133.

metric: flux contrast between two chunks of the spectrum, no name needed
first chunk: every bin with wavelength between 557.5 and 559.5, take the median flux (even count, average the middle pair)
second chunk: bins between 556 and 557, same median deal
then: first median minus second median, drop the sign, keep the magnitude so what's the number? 0.0340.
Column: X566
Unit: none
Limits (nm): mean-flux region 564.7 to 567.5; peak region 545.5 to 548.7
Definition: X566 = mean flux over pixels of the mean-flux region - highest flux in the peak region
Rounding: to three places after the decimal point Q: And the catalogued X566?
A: -0.055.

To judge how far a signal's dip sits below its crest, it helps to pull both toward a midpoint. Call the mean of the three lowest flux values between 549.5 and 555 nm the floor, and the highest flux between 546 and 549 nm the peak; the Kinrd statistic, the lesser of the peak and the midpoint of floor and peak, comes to 1.08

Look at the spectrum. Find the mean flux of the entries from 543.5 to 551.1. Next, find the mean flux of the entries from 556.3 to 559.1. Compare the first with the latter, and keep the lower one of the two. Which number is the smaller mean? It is 1.06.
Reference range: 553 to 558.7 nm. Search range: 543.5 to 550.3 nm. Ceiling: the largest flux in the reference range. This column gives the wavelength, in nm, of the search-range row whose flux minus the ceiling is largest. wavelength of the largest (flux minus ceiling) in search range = 544.10 nm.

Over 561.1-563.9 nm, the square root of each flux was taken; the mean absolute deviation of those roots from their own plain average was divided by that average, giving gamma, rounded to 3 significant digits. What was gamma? 0.0105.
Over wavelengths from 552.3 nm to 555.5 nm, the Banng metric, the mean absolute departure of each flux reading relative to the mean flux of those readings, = 0.020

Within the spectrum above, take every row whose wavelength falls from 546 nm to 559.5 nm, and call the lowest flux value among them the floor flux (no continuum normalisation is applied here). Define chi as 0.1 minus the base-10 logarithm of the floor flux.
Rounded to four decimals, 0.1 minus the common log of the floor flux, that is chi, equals 0.1013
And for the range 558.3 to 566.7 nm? 0.0996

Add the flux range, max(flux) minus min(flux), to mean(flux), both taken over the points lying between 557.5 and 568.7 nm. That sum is 1.21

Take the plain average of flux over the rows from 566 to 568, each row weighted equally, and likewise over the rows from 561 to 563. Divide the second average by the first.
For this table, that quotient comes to 1.00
